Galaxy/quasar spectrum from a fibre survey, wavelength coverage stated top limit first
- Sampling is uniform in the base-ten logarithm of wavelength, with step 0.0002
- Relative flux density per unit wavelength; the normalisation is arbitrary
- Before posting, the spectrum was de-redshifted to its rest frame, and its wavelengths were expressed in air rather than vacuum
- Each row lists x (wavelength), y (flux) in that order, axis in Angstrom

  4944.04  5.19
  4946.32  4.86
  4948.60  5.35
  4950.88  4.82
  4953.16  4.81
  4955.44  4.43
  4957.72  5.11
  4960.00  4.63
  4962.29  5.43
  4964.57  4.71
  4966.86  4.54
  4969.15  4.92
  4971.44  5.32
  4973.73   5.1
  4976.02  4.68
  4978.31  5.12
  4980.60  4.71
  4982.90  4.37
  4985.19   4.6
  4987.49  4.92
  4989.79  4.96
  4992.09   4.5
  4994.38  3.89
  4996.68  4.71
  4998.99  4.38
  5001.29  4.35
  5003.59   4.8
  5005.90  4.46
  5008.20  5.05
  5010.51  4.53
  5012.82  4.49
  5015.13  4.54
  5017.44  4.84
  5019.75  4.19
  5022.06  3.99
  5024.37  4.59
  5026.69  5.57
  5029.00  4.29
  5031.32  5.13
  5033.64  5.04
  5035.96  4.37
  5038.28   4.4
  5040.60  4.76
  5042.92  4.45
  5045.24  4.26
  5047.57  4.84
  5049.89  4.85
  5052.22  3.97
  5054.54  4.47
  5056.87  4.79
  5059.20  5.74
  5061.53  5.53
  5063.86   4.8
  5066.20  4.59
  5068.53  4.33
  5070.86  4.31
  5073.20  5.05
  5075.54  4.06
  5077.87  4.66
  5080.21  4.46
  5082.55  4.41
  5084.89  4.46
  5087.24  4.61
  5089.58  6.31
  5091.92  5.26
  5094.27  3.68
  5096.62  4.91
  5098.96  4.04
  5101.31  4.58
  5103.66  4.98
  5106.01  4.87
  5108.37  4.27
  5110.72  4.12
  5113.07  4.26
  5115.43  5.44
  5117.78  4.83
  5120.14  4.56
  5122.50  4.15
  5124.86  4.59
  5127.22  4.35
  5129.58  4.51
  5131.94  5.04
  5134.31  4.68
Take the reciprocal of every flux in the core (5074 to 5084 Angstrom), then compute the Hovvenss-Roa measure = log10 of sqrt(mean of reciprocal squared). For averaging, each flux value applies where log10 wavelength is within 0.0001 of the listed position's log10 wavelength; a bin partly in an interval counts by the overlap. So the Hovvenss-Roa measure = -0.64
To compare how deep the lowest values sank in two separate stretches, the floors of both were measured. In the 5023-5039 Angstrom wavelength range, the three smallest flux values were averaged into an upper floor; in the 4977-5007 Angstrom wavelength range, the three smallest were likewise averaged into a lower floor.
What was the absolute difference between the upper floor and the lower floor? 0.15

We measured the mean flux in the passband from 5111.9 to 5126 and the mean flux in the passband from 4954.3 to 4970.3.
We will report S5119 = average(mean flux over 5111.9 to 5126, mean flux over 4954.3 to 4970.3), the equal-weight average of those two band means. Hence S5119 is 4.73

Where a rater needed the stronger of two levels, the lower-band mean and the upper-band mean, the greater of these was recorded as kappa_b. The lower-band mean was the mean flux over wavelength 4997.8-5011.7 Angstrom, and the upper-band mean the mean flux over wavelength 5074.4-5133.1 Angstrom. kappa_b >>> 4.62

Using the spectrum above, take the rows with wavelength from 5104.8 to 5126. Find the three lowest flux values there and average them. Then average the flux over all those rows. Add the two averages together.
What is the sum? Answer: 8.74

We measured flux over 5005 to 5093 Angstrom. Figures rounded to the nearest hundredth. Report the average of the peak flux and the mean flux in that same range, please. 5.50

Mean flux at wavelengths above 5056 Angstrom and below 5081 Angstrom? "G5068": 4.76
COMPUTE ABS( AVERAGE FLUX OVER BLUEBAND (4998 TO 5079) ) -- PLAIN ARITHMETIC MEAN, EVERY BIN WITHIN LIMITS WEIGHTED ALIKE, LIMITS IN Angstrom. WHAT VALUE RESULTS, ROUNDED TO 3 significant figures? 4.64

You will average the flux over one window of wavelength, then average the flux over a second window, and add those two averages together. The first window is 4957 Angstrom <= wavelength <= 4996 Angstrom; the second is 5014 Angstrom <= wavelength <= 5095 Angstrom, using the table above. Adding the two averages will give 9.47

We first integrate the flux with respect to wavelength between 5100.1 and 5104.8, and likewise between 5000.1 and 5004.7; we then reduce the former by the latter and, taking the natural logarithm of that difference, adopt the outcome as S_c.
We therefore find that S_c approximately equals 0.3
